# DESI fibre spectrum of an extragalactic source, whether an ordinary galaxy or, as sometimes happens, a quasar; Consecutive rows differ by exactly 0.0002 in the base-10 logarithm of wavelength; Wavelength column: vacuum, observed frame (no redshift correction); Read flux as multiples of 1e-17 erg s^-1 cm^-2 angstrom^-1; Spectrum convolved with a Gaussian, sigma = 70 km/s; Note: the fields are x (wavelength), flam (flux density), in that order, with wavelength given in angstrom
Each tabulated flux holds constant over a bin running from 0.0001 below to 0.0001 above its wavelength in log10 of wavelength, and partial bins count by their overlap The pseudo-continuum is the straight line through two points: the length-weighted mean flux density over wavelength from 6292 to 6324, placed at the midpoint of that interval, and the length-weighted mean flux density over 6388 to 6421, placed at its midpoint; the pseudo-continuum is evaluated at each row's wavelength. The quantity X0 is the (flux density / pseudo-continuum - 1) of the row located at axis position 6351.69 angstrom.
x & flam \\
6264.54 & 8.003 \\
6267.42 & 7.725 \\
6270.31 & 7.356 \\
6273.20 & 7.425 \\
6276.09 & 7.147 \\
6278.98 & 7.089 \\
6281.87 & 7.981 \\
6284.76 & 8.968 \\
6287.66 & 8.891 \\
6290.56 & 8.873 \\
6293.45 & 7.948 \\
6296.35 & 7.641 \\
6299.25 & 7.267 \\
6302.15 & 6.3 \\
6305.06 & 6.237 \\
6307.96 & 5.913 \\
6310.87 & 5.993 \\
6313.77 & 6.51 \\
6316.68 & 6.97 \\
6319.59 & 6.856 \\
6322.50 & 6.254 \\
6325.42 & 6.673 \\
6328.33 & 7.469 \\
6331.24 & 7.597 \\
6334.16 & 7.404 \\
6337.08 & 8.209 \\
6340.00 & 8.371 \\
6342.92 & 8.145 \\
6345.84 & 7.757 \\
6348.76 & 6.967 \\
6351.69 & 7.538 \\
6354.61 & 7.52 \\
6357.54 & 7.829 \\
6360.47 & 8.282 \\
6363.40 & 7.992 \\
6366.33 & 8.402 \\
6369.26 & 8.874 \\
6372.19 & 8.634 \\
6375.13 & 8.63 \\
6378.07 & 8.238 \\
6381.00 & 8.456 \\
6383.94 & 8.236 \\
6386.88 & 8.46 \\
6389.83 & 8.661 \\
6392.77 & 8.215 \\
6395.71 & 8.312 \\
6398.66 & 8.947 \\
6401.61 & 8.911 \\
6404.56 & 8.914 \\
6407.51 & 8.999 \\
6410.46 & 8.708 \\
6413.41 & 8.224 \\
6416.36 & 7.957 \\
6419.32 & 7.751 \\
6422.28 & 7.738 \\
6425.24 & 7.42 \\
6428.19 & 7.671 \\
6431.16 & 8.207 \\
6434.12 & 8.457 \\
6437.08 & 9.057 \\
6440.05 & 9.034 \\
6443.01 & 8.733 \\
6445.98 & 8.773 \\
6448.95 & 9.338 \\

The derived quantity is 0.00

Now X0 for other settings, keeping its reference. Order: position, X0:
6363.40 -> 0.03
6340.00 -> 0.15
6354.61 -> -0.01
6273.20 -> 0.22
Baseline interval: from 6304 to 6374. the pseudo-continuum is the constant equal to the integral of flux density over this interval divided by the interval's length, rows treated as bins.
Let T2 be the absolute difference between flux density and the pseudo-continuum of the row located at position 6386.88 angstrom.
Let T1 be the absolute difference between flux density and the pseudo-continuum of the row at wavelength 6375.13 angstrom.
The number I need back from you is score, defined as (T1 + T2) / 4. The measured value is 0.5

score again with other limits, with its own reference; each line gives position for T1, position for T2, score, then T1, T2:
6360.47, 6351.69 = 0.2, 0.8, 0.09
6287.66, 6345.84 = 0.4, 1.4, 0.31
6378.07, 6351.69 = 0.2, 0.8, 0.09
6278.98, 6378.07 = 0.3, 0.4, 0.79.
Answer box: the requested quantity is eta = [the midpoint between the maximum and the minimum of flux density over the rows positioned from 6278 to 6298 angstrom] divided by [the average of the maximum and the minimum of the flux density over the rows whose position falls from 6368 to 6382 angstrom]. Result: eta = 0.94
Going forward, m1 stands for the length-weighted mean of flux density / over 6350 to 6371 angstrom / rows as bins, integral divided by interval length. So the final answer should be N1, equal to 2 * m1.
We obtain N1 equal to 16.1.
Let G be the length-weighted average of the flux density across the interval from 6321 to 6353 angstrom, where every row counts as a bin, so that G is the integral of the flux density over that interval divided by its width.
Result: 7.49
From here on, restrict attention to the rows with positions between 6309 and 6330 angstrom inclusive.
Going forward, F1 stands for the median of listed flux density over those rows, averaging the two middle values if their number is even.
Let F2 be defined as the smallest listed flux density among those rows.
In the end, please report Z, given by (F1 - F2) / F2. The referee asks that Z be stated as 0.113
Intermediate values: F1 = 6.7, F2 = 5.993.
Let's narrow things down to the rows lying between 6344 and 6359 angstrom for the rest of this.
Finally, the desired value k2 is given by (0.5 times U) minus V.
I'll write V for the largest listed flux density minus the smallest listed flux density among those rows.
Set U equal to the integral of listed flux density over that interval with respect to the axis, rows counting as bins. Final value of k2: 56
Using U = 113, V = 0.9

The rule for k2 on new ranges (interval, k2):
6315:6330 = 50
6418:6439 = 83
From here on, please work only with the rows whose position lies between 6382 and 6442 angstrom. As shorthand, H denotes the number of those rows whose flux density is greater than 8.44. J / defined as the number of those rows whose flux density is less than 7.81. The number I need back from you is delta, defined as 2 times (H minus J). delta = 12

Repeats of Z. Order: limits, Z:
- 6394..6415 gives 0.084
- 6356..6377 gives 0.073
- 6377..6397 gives 0.012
